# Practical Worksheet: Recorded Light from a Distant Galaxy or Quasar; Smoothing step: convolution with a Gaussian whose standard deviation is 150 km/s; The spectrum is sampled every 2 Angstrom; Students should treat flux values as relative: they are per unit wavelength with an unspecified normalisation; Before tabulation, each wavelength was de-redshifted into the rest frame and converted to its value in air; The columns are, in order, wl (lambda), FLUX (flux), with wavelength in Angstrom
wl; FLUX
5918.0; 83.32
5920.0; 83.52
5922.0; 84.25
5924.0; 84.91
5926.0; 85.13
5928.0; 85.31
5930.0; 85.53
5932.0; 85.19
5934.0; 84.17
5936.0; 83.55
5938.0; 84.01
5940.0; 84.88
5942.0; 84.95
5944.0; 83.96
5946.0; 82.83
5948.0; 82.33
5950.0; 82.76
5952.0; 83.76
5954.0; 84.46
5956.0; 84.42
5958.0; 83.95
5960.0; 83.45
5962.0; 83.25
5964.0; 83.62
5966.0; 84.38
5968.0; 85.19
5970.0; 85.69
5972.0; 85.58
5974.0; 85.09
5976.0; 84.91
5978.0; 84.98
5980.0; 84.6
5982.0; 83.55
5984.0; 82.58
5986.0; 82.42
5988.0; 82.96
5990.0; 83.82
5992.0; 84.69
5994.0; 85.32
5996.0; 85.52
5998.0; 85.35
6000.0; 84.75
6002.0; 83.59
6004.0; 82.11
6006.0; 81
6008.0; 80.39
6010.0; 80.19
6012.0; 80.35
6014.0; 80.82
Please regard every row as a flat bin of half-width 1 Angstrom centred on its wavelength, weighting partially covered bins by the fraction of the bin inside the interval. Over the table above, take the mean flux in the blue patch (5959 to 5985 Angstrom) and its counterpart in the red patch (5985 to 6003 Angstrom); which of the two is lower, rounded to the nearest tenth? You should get 84.3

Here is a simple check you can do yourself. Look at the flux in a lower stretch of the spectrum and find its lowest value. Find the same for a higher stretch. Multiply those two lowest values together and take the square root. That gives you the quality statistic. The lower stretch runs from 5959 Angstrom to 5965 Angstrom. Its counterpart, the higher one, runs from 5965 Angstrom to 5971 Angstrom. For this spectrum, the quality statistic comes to 83.8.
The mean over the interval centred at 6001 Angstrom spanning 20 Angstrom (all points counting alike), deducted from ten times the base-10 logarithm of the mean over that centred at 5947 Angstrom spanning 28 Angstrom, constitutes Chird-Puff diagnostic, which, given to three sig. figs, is -64.1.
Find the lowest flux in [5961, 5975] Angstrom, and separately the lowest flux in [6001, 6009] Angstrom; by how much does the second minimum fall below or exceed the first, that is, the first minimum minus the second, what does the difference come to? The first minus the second 2.9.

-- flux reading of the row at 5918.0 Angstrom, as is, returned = 83.32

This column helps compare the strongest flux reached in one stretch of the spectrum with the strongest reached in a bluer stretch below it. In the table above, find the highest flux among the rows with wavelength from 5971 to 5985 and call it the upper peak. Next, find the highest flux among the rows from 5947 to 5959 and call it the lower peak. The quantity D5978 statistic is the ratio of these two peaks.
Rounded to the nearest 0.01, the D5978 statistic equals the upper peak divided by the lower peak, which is 1.01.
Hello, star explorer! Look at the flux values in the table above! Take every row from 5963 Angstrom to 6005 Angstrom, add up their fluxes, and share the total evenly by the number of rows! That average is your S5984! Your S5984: 84.3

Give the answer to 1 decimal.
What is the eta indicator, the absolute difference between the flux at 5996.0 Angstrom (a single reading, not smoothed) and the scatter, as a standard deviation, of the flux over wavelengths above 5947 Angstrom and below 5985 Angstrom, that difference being 84.5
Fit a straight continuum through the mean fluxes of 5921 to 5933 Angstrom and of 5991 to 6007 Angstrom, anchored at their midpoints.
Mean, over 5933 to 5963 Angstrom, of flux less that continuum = -1.0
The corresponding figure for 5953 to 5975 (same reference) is -0.1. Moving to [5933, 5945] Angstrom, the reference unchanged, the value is -0.6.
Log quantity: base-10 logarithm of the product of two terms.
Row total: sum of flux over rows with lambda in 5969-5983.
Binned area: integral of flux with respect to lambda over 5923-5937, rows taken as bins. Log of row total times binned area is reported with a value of 5.85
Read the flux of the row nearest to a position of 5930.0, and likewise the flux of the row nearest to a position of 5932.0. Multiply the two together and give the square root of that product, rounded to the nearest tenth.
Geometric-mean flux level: 85.4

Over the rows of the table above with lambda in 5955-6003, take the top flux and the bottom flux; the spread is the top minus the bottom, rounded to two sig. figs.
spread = 3.3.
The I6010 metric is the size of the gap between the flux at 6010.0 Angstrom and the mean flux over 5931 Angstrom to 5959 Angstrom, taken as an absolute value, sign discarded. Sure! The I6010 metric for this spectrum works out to 3.8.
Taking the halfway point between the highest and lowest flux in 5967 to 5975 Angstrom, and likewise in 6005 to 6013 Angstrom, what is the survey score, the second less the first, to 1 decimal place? -4.8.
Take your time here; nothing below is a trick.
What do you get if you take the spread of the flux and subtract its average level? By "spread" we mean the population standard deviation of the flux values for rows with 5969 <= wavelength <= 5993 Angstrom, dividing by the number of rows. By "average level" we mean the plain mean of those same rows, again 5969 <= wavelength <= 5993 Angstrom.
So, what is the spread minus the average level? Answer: -83.1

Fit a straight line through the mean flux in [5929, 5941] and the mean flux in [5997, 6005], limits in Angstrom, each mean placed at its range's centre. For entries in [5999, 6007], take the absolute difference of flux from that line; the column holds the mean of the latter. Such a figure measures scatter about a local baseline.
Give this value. 1.46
